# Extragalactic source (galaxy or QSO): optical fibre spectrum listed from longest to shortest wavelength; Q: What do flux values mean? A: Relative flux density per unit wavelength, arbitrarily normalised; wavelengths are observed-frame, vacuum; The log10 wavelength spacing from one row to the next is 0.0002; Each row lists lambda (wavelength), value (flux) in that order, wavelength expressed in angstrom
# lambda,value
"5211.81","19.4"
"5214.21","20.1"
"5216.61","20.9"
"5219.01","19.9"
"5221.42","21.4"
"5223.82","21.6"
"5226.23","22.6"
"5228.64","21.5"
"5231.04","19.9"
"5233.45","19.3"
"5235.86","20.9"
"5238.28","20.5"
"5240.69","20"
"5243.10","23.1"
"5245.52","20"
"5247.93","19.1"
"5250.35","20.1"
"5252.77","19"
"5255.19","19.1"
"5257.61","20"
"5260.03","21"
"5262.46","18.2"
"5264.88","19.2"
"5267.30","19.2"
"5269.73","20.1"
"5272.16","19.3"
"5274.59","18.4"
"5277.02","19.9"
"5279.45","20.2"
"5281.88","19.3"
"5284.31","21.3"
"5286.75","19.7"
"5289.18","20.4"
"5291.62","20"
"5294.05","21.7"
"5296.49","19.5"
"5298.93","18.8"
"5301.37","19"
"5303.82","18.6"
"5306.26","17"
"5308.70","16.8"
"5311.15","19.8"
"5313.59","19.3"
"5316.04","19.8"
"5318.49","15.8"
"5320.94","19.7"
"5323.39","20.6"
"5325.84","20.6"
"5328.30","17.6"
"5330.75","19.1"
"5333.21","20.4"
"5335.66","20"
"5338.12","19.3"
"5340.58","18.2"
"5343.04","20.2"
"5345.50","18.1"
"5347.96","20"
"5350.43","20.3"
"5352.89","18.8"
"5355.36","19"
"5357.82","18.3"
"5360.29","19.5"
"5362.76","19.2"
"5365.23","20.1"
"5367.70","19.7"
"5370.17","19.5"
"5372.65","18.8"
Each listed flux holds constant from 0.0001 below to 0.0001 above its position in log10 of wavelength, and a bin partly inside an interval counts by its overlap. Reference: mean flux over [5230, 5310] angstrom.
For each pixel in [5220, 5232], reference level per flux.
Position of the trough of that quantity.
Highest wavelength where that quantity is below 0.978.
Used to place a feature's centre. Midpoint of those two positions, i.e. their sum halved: 5227.4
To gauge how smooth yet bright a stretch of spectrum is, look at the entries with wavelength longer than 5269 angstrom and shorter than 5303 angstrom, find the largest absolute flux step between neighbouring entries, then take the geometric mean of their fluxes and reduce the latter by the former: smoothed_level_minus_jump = 17.6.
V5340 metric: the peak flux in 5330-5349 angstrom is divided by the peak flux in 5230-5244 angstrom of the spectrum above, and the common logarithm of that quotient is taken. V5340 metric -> -0.054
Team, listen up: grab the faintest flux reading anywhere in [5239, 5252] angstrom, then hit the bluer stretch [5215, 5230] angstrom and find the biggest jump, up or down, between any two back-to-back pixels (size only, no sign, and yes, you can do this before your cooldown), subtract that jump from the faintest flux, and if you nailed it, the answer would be 17.6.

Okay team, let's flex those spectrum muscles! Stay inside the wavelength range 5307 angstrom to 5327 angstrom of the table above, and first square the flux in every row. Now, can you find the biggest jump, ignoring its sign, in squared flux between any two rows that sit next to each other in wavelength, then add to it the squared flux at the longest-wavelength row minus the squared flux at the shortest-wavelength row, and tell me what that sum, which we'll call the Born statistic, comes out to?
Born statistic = 285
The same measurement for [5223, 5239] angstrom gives 20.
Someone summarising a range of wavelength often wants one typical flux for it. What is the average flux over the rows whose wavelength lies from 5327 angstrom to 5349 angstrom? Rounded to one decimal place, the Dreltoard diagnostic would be 19.2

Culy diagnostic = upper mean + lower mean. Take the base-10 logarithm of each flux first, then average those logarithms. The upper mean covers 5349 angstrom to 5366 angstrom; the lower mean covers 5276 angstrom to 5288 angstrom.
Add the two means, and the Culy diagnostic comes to 2.59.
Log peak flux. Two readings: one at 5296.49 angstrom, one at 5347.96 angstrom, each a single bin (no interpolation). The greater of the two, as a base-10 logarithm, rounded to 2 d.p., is 1.30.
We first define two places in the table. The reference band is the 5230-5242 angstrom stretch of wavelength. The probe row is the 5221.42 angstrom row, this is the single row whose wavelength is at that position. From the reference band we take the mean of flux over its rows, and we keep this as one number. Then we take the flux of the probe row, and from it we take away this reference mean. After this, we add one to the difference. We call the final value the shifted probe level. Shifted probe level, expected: 2.3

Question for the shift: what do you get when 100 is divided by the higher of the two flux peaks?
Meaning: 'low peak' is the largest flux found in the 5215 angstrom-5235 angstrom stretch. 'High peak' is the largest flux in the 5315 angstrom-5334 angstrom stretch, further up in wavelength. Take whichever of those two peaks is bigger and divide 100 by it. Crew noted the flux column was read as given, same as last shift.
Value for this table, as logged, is 4.42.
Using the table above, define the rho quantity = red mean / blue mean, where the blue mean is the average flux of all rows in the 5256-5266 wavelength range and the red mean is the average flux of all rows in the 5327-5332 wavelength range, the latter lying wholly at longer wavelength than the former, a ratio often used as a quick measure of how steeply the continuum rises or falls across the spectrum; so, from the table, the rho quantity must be 0.94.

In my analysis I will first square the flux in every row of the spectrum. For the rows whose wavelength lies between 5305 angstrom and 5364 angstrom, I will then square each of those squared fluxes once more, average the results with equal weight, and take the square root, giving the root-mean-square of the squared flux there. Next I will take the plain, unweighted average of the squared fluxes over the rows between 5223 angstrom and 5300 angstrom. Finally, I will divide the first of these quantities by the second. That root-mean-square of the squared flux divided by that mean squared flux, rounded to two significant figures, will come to 0.91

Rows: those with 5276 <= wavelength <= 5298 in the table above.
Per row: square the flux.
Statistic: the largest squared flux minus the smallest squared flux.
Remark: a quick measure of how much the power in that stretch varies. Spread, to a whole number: 98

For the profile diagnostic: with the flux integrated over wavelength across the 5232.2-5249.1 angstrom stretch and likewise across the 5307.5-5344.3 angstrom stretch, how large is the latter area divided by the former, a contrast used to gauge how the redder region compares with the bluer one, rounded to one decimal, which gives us 2.0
